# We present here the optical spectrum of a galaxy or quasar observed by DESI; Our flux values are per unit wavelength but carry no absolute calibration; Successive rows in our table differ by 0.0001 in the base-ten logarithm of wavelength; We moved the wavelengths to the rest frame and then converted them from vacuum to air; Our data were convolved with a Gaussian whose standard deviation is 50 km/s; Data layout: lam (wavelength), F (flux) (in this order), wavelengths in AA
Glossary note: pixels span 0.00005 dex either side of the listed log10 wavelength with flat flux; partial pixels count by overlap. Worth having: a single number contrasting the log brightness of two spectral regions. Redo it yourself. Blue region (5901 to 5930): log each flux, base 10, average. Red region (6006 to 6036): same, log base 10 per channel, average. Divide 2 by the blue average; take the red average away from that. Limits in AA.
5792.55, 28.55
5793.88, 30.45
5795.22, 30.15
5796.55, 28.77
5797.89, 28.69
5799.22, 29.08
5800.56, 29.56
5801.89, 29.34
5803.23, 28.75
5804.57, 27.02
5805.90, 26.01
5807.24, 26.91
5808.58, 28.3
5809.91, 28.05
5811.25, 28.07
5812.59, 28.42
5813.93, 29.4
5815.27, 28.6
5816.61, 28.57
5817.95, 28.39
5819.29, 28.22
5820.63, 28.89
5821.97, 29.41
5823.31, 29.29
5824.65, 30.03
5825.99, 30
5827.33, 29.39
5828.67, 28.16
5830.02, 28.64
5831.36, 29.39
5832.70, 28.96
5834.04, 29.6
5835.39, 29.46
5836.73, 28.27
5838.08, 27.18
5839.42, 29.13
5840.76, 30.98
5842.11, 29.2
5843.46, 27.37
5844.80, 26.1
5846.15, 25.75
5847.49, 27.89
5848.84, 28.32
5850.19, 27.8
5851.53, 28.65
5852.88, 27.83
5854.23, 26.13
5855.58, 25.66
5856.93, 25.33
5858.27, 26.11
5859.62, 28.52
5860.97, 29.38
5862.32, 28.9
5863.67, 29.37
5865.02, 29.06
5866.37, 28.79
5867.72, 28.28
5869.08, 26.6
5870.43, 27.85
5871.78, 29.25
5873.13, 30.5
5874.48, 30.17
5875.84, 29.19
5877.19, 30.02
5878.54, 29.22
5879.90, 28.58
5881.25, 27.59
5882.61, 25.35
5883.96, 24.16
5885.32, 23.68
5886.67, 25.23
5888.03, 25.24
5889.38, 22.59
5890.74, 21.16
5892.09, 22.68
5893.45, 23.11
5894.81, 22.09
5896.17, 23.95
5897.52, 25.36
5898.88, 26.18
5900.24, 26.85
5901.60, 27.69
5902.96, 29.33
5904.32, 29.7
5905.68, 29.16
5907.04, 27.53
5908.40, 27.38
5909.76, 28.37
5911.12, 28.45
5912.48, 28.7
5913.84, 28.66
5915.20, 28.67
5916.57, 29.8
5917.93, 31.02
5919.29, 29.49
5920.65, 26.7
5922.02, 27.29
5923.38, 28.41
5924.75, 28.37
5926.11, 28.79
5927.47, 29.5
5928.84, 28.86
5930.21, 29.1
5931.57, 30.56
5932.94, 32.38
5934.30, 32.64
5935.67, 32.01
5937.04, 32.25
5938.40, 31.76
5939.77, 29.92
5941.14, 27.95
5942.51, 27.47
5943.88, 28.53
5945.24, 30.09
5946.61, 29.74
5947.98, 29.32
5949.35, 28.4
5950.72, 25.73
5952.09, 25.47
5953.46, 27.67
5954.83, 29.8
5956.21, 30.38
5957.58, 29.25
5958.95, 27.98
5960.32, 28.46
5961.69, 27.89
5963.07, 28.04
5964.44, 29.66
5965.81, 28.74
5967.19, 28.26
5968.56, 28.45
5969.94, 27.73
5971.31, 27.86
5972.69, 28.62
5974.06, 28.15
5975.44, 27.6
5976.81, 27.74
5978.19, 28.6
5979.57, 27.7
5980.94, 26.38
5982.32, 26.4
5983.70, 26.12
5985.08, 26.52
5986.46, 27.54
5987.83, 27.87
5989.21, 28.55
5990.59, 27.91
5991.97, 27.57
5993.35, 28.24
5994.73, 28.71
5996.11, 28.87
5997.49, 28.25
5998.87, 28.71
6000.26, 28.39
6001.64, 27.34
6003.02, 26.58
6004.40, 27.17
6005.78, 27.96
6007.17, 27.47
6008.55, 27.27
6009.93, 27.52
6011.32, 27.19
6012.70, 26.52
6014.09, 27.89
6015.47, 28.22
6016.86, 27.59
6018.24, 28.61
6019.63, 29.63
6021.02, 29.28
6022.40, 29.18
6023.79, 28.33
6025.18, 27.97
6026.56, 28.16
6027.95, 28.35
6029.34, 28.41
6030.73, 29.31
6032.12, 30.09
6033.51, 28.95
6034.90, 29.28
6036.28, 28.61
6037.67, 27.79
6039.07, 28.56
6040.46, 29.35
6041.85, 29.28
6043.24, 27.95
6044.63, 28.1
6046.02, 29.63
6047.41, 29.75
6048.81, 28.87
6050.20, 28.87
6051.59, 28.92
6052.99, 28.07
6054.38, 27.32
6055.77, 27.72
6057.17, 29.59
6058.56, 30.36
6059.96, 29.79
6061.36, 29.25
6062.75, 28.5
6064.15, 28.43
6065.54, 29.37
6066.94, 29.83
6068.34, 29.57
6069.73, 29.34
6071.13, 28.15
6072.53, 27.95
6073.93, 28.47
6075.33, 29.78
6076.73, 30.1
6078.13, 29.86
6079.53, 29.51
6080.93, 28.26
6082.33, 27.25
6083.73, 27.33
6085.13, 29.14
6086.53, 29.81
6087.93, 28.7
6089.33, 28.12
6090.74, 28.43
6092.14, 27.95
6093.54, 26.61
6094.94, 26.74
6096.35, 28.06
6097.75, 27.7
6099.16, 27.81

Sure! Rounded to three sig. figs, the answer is -0.0796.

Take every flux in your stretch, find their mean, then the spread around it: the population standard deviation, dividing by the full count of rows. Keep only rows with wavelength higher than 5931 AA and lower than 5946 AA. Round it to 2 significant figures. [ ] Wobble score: 1.8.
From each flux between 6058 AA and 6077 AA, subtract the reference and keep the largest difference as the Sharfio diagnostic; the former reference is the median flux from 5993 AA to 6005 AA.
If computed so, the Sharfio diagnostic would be 2.1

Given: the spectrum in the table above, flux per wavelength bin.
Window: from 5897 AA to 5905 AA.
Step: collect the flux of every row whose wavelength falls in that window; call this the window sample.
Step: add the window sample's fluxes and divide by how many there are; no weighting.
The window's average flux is 27.5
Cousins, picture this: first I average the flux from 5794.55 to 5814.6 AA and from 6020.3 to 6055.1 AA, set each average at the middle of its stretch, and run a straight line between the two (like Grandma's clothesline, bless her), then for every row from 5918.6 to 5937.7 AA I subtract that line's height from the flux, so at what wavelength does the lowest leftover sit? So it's 5920.65 AA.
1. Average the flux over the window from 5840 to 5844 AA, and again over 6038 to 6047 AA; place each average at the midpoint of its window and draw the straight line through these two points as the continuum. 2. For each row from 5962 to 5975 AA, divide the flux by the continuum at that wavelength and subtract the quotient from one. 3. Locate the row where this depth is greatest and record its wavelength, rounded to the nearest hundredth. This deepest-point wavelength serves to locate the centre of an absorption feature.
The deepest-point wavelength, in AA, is 5969.94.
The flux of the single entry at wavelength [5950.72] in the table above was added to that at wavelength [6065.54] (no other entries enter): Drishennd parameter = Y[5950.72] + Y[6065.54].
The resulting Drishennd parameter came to 55.1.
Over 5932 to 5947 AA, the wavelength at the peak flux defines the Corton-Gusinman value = 5934.30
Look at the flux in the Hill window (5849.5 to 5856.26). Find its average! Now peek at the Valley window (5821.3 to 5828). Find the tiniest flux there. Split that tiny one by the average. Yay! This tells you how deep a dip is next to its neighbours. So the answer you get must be 1.08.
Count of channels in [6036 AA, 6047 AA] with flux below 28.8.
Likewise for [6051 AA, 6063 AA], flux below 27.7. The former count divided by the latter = 5.0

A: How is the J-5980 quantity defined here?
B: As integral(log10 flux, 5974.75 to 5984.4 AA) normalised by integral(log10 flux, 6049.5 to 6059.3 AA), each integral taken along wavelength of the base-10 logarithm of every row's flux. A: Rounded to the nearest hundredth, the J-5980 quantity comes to 0.97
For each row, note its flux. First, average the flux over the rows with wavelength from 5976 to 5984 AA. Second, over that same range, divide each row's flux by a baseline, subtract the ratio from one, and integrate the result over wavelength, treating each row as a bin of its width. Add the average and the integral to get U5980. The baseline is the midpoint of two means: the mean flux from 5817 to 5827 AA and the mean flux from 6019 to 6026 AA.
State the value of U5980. 27.7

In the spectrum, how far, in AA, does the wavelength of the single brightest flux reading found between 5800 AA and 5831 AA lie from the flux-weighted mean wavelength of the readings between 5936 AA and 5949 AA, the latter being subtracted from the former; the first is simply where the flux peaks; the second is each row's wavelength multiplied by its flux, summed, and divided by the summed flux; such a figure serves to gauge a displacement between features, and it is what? -117.8 AA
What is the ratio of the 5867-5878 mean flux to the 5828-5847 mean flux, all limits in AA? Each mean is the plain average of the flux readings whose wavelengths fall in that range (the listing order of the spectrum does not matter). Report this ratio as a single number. 1.02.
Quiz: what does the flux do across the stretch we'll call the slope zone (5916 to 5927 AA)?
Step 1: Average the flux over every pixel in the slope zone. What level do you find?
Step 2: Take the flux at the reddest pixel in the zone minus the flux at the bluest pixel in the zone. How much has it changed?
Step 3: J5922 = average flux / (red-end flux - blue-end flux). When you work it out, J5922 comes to -28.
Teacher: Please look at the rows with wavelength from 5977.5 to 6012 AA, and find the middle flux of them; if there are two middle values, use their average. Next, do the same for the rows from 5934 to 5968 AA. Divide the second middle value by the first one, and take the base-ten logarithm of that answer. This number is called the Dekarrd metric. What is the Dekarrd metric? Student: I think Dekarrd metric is 0.018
